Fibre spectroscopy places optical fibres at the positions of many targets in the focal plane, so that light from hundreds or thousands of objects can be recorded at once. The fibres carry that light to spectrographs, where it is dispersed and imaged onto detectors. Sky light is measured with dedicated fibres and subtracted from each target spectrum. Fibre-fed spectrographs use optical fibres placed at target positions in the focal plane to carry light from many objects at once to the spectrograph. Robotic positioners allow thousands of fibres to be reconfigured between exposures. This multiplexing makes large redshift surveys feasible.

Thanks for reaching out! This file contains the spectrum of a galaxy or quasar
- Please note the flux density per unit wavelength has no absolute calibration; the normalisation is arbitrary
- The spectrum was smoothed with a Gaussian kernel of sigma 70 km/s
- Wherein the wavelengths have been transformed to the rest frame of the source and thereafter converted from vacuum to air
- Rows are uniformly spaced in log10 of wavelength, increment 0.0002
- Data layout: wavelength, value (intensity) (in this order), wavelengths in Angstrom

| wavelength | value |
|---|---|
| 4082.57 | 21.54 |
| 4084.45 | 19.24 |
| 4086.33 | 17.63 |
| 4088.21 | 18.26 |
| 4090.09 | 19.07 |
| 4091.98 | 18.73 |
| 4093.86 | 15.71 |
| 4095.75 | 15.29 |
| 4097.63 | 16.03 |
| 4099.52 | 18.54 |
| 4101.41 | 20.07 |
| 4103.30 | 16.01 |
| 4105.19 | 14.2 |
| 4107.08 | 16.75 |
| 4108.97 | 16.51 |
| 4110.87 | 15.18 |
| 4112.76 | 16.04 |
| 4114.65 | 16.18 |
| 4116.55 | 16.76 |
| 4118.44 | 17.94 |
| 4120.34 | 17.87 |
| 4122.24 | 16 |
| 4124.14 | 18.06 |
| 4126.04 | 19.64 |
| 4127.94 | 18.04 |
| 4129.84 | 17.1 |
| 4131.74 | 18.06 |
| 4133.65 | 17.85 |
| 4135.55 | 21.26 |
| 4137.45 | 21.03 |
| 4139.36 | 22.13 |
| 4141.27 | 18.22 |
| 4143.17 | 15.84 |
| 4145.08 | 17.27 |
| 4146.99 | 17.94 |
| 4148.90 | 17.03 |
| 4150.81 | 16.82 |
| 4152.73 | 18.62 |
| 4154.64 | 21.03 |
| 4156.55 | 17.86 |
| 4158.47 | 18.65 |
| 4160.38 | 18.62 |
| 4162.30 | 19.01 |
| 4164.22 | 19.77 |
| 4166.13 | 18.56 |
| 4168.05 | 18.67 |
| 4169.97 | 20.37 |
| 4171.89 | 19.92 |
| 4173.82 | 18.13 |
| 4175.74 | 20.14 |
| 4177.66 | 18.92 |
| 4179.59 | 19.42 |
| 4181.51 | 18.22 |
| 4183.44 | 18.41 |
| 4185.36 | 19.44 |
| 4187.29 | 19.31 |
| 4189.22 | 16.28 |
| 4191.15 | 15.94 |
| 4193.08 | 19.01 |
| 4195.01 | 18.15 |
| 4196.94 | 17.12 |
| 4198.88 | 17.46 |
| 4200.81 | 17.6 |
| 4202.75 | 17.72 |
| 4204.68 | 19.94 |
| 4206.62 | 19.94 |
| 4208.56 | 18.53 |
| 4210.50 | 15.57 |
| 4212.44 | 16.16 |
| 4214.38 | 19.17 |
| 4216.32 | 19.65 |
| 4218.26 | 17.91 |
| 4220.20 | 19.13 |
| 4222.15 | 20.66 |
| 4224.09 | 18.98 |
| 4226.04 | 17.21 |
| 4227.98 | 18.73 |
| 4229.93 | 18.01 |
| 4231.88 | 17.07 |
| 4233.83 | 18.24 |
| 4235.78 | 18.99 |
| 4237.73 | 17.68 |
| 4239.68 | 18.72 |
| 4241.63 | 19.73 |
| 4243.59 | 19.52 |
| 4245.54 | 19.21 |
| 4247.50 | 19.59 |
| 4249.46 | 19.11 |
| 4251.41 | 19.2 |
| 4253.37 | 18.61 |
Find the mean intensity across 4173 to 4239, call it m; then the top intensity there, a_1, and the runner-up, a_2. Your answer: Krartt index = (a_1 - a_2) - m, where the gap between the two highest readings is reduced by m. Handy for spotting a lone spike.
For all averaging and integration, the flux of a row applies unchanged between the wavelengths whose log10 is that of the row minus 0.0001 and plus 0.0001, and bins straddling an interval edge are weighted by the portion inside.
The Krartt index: -17.8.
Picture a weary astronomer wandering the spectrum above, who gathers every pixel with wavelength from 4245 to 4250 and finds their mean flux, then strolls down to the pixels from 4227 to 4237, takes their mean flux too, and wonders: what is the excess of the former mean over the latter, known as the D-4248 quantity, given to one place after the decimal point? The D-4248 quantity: 1.1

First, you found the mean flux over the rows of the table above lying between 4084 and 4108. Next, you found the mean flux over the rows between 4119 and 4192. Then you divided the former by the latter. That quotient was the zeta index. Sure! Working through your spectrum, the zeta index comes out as 0.93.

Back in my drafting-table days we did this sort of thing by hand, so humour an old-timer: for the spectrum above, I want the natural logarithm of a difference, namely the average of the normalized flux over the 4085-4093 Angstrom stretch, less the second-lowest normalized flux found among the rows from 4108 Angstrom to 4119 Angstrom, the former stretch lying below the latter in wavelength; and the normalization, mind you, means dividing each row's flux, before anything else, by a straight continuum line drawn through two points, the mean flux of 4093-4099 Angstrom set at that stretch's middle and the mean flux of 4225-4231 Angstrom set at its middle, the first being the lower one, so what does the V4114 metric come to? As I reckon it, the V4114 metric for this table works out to -1.7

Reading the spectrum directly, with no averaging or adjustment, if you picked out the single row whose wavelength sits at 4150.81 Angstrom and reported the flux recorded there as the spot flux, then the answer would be 16.82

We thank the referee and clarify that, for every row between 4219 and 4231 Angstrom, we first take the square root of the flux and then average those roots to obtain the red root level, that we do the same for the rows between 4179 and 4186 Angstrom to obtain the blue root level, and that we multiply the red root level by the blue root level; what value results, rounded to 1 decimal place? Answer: 18.8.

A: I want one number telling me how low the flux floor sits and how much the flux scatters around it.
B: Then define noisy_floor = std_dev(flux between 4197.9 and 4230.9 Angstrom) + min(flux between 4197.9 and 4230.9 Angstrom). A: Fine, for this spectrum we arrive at 16.9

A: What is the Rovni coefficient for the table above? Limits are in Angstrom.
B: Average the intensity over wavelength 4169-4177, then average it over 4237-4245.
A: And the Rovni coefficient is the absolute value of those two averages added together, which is 38.6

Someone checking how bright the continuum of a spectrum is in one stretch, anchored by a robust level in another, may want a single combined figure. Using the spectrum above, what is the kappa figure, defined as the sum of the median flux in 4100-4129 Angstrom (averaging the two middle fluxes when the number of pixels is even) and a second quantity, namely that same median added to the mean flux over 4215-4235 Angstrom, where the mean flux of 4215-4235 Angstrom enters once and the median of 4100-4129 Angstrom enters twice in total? 52.1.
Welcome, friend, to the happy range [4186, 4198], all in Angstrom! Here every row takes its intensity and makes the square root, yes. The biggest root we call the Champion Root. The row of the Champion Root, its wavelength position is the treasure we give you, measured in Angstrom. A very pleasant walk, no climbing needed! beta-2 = 4187.29 Angstrom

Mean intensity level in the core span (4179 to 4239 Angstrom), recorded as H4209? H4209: 18.2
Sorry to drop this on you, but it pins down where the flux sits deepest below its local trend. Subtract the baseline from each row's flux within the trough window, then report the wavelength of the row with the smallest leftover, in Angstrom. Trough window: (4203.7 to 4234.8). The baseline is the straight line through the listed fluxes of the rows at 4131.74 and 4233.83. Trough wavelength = 4210.50 Angstrom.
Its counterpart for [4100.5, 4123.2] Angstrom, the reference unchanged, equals 4105.19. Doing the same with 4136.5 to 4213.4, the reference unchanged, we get 4210.50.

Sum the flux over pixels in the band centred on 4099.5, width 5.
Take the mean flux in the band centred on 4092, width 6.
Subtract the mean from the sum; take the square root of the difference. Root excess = 6.07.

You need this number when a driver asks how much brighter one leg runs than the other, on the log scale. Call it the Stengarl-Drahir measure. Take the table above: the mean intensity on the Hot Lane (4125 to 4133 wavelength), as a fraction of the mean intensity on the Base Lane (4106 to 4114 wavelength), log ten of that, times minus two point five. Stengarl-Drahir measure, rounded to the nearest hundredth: -0.13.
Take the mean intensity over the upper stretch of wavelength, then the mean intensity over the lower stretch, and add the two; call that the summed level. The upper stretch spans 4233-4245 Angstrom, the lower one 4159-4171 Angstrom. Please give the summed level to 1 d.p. 38.0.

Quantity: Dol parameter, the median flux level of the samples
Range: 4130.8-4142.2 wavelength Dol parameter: 19.6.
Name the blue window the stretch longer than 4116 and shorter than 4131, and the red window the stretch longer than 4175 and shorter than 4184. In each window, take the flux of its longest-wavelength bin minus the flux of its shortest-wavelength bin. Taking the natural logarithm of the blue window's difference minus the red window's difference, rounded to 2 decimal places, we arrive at 0.73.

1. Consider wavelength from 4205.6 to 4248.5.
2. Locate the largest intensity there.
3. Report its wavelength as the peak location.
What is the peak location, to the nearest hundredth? 4222.15 Angstrom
